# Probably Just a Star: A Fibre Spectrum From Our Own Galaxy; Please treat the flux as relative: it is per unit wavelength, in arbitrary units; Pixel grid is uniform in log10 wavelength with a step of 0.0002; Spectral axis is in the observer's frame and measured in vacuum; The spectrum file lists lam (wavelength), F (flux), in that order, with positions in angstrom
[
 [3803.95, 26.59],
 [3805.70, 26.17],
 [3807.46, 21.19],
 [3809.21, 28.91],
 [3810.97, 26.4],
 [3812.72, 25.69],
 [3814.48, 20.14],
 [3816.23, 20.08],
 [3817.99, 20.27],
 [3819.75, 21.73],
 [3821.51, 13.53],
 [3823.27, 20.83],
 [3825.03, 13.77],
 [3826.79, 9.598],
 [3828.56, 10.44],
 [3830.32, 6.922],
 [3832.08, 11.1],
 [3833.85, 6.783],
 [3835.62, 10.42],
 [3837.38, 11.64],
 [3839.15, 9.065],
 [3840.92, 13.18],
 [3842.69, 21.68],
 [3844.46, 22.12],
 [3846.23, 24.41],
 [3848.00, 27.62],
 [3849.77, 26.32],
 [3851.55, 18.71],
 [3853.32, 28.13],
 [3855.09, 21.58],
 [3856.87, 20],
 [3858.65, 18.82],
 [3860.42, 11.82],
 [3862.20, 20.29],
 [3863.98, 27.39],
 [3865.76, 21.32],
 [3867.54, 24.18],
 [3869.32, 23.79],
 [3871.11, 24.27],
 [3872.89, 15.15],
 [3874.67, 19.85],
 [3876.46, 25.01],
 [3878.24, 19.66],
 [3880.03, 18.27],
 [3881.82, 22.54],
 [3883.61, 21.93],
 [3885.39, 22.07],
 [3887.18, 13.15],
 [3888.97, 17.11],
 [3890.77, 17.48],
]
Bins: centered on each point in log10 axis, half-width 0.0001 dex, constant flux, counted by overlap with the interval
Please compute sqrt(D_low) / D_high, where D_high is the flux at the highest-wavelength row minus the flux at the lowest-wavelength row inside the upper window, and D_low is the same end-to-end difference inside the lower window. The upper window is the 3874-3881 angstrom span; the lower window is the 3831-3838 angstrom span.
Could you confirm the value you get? -0.5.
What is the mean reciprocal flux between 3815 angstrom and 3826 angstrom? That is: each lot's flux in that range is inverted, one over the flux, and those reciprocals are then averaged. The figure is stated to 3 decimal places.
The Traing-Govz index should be 0.057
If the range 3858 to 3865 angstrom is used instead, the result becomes 0.056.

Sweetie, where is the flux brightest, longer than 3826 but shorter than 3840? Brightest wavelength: 3837.38 angstrom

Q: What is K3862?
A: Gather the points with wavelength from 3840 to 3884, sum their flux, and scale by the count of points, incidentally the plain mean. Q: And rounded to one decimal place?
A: 21.5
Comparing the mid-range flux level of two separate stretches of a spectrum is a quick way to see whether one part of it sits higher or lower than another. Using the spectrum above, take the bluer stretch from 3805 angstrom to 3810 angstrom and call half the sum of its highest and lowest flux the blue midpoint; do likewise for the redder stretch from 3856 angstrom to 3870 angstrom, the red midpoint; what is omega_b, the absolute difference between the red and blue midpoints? 5.4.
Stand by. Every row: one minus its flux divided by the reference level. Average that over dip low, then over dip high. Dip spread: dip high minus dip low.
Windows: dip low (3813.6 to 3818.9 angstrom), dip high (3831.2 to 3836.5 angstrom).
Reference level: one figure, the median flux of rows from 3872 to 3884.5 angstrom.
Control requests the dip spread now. 0.5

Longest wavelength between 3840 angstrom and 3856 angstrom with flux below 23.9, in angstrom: 3855.09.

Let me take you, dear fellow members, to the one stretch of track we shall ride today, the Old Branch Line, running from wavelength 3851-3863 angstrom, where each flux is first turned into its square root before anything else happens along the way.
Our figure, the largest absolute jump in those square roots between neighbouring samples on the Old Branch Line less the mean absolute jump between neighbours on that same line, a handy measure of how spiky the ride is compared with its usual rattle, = 0.41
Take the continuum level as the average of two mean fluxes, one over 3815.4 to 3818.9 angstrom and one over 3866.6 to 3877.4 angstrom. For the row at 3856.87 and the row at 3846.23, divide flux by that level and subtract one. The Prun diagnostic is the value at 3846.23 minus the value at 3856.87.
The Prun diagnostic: 0.21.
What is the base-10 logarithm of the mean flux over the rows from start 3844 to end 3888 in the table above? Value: 1.33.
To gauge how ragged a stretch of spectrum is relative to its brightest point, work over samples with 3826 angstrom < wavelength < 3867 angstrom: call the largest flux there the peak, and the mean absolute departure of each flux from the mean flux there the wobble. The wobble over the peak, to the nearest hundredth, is 0.22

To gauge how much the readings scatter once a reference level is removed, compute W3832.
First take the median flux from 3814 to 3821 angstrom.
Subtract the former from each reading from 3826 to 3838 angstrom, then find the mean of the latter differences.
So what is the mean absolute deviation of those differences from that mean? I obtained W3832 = 1.5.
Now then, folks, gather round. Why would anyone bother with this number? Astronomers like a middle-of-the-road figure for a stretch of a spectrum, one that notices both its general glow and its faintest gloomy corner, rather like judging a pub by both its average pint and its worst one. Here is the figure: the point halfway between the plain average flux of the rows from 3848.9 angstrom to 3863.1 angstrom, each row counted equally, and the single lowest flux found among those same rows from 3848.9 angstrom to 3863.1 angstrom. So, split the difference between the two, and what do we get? 16.3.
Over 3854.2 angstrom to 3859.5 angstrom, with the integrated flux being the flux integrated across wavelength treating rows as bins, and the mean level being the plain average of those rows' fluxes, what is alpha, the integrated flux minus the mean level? 87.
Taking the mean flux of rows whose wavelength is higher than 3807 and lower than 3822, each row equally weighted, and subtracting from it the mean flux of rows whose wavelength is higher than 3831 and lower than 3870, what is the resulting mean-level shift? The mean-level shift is 3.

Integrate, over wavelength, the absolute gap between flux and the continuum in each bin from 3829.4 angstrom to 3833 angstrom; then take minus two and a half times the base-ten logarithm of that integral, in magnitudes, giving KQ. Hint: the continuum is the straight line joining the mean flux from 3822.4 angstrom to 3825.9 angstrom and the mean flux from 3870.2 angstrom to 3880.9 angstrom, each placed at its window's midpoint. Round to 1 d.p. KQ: -3.7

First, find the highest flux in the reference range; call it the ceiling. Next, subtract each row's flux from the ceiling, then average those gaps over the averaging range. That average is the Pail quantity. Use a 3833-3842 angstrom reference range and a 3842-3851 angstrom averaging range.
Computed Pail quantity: -11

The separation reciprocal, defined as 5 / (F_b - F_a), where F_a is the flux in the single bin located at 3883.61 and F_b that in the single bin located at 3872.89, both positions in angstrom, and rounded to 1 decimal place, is -0.7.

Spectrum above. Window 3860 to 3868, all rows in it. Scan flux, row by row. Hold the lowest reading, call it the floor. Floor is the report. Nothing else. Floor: 11.82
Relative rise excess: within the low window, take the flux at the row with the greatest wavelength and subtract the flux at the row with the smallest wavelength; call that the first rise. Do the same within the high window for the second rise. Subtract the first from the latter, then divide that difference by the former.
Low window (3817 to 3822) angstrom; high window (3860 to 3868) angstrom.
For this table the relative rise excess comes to -2.8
